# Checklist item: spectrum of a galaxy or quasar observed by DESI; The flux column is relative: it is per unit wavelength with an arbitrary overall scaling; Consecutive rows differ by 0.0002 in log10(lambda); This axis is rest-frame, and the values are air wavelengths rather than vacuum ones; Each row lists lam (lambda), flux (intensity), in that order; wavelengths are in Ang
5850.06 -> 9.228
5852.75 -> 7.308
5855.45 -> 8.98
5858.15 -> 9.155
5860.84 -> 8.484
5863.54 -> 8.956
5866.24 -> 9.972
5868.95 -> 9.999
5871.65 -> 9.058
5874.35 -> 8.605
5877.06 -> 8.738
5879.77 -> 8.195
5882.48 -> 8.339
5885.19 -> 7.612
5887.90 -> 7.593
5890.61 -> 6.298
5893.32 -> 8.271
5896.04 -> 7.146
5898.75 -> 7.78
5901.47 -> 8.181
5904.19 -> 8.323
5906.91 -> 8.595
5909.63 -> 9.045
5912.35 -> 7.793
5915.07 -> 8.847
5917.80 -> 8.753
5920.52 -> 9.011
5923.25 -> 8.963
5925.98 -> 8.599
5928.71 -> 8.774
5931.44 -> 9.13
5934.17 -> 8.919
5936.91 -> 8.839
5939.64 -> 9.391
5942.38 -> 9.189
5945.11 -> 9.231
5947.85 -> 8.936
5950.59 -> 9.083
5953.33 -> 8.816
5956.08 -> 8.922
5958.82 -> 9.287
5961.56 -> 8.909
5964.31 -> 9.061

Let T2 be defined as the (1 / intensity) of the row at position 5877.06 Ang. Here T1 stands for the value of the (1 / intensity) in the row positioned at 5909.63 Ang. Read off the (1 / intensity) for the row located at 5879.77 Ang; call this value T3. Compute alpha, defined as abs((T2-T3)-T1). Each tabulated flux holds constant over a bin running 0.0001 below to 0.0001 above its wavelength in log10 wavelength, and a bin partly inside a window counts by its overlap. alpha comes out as 0.118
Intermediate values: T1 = 0.111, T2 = 0.114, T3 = 0.122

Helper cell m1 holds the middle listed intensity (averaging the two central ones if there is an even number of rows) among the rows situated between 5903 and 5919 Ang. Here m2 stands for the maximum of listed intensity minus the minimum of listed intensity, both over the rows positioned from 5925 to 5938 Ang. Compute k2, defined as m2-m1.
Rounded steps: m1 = 8.7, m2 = 0.5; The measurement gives -8.1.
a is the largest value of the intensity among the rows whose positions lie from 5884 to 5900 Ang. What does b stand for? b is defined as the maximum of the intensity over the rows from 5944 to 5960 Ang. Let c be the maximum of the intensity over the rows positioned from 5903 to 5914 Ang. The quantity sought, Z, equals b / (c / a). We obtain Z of 8.49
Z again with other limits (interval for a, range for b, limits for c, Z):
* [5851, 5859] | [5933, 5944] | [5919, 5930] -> 9.54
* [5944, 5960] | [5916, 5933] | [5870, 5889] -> 9.36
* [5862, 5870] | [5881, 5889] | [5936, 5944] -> 8.88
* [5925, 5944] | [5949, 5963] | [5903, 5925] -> 9.64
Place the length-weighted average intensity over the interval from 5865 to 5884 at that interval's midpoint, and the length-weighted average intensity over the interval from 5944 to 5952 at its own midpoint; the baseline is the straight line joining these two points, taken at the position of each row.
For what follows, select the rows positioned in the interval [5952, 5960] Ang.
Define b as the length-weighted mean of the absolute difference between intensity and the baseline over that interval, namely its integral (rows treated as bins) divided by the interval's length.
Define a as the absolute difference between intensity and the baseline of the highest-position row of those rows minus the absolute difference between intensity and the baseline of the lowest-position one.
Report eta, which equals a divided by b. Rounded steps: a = -0.1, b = 0.21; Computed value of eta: -0.4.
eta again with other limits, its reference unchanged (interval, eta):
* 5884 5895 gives -0.4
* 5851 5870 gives -0.9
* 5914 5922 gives -1.0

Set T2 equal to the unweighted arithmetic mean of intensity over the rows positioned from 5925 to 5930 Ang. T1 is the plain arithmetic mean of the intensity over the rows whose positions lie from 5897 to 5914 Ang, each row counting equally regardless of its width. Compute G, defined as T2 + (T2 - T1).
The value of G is 9.1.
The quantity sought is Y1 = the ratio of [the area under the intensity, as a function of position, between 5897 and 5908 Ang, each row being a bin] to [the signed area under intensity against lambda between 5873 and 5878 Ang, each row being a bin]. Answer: 2.1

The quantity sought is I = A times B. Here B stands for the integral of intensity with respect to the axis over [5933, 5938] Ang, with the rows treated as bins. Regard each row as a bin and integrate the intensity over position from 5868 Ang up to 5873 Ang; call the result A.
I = 2106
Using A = 48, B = 44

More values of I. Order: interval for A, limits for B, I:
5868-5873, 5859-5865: 2506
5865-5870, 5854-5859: 2246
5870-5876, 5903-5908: 2255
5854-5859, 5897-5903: 2146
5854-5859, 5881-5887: 2149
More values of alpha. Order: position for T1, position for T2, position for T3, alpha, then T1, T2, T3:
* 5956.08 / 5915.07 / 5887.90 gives 0.131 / 0.112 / 0.113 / 0.132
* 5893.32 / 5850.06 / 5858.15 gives 0.122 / 0.121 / 0.108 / 0.109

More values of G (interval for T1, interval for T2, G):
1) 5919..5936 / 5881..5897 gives 6.2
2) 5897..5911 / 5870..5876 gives 9.3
